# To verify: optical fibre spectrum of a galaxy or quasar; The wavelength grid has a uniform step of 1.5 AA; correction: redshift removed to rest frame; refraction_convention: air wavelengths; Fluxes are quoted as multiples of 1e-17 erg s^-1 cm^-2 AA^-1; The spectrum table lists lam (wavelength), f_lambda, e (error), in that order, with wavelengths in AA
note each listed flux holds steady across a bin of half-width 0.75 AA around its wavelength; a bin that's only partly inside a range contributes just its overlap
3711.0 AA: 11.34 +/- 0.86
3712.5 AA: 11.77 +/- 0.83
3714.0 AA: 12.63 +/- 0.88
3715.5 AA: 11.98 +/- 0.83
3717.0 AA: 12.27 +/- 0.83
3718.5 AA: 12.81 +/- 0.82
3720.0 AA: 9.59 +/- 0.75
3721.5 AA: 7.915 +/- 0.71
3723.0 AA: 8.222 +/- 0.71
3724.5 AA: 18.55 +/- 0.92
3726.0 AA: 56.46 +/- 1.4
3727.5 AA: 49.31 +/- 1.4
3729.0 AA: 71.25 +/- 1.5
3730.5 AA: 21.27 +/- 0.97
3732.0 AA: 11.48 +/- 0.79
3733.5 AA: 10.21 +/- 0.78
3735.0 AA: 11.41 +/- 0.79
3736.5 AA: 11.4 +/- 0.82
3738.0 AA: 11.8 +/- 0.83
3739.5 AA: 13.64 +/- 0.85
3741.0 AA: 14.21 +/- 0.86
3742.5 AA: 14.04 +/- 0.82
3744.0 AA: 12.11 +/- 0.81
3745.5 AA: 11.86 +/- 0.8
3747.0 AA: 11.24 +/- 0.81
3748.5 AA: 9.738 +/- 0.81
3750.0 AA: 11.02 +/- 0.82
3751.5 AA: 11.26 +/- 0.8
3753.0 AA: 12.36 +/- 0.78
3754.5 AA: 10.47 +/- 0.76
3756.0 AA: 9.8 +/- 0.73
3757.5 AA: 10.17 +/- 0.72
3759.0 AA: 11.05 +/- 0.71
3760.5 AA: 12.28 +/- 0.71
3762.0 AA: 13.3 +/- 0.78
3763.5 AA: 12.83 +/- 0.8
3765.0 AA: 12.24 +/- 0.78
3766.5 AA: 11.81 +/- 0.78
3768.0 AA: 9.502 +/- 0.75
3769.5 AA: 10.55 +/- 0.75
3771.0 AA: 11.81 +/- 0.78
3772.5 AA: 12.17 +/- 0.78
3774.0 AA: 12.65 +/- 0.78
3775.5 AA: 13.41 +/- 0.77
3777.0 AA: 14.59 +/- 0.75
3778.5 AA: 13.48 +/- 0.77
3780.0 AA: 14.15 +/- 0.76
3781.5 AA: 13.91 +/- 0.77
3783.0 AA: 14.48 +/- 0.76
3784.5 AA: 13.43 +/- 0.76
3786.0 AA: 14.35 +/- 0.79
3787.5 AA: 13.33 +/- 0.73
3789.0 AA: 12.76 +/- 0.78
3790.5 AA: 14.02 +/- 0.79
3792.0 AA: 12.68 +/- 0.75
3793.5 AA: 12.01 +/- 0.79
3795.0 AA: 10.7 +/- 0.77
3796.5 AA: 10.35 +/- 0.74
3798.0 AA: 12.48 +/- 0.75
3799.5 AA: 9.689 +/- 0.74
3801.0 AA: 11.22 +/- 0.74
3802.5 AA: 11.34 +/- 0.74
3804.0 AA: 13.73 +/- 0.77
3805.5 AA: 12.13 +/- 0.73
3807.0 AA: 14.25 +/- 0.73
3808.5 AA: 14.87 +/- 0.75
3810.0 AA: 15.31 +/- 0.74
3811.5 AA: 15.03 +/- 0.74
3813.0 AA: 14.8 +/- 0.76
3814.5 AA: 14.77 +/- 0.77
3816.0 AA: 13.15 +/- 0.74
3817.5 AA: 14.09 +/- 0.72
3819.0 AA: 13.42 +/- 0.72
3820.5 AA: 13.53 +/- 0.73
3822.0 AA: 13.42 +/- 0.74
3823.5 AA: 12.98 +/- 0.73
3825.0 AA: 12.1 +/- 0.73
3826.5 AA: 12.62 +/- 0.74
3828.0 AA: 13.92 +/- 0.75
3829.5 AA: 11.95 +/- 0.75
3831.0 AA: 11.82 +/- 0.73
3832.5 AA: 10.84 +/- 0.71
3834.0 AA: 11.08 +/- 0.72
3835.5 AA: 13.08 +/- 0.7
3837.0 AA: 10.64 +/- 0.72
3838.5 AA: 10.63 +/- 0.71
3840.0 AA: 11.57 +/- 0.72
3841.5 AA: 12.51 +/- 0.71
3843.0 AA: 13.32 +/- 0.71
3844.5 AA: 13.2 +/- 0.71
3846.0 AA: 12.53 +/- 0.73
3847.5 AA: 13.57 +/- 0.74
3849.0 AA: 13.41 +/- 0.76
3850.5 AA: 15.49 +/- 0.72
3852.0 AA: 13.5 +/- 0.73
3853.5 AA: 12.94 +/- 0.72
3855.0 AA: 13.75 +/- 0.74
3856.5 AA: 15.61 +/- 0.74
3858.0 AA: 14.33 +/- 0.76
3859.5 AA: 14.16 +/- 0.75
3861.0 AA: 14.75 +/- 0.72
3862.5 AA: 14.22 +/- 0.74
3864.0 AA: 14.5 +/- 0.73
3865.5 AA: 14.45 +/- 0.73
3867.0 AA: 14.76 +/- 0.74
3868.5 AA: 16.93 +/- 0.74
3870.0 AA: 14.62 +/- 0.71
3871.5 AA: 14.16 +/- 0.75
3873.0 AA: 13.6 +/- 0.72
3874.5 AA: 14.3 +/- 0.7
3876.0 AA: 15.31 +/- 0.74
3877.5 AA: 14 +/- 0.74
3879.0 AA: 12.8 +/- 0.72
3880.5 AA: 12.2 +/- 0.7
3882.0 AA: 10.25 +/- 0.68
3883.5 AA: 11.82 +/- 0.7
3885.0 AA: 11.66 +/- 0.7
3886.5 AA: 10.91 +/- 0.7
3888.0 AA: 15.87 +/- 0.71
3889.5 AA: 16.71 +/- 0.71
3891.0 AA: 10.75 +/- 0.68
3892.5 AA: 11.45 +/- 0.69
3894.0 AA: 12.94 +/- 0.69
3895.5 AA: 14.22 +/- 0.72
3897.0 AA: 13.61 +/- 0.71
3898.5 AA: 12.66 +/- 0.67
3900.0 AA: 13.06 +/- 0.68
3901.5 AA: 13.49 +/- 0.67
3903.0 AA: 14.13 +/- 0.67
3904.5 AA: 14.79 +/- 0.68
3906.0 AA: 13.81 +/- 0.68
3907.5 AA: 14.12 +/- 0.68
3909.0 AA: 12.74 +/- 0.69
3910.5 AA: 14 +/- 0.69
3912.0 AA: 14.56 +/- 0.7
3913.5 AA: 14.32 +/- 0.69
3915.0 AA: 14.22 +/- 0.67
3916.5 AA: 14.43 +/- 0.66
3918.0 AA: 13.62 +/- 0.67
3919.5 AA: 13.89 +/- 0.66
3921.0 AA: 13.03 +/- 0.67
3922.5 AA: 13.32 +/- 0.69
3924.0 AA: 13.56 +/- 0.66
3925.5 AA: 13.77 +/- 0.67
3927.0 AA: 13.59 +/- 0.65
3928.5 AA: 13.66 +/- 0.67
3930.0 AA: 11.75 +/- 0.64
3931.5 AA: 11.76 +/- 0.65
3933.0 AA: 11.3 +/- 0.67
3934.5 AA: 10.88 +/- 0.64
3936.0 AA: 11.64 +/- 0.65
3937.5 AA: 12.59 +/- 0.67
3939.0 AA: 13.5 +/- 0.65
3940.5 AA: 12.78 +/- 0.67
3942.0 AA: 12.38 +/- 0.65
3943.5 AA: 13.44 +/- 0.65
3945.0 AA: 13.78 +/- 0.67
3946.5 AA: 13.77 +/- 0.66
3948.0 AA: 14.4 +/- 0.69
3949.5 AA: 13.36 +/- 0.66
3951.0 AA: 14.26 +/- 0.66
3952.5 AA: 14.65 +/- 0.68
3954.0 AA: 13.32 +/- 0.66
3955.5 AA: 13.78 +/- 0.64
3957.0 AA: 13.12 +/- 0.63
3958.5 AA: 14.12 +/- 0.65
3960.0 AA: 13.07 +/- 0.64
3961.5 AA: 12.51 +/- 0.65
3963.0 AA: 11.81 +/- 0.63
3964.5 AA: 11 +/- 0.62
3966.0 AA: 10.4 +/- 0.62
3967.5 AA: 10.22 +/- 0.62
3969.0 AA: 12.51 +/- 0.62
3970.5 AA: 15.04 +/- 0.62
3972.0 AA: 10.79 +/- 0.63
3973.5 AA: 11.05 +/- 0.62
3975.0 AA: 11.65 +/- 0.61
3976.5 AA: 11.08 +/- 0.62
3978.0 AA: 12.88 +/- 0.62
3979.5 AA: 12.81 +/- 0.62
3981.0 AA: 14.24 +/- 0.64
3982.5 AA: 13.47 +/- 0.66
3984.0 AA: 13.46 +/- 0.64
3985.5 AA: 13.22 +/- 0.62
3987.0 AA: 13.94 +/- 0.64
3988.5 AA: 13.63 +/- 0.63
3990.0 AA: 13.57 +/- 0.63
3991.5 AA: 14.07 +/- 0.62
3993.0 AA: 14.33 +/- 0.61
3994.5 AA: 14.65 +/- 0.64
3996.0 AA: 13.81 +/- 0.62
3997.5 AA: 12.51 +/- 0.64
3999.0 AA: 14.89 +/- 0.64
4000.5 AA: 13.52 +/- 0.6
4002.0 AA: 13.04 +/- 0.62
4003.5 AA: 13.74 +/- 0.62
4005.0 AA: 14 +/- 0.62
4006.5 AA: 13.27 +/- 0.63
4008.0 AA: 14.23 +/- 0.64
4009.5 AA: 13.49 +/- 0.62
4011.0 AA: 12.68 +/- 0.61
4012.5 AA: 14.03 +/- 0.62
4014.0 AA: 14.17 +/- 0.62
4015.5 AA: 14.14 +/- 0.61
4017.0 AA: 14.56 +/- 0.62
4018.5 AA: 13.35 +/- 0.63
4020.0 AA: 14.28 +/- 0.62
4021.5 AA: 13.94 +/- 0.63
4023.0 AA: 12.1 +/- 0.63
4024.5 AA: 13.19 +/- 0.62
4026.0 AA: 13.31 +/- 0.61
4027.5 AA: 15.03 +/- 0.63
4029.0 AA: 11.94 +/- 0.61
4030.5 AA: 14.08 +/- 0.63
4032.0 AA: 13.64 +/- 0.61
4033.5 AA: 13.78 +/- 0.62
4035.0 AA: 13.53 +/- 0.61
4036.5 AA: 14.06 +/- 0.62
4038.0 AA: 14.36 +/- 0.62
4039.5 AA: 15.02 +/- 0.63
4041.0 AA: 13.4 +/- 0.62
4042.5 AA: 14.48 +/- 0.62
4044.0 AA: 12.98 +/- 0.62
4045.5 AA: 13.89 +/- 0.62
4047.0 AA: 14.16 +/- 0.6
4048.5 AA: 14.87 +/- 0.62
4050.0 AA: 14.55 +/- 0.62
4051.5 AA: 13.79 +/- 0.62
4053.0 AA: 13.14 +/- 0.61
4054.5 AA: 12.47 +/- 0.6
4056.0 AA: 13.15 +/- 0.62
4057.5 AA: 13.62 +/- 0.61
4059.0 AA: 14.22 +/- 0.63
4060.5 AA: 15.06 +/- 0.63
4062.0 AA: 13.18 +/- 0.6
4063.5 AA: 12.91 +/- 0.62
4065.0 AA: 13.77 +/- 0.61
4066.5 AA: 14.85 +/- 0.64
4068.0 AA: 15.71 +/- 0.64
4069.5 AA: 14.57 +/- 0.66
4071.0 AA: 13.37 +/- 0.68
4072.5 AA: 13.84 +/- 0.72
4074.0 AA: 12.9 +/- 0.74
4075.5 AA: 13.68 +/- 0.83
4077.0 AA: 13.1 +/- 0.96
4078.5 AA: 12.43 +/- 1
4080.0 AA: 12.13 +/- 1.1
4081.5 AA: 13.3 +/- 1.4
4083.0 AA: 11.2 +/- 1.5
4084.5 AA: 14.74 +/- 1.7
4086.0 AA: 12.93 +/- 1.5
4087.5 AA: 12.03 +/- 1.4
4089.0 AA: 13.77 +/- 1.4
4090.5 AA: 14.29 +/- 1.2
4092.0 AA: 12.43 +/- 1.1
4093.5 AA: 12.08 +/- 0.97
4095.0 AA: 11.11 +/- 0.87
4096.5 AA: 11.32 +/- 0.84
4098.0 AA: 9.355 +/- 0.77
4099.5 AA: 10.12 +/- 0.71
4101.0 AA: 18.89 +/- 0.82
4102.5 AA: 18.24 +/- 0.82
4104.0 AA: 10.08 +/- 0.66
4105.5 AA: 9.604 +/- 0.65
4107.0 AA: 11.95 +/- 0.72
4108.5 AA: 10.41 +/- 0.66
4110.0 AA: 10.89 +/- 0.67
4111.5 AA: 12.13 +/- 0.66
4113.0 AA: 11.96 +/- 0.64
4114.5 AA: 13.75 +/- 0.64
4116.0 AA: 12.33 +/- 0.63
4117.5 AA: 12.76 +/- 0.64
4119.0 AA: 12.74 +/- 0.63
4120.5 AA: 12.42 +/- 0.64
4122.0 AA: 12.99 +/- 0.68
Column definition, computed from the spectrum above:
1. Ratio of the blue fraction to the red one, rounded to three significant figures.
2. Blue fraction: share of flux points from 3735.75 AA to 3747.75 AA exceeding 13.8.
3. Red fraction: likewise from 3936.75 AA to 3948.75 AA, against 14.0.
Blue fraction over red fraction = 2.00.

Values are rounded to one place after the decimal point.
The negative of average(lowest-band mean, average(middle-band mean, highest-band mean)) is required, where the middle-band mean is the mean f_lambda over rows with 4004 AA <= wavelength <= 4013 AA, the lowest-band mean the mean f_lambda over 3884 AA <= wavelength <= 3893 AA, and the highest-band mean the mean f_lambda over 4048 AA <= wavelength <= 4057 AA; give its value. -13.3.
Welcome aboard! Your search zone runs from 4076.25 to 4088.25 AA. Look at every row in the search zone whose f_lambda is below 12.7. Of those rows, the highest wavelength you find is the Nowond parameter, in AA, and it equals 4087.5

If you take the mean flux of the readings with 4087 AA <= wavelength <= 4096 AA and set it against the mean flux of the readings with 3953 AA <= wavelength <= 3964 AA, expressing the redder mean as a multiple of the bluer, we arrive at 0.96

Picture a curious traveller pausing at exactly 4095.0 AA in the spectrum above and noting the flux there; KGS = 11.11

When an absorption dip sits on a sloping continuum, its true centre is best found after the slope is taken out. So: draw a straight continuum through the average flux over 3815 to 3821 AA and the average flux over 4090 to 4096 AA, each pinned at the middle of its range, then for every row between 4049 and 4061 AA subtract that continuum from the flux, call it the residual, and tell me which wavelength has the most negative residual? 4054.5 AA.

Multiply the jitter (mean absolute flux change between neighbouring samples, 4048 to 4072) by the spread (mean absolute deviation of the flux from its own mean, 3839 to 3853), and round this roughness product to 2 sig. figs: 0.57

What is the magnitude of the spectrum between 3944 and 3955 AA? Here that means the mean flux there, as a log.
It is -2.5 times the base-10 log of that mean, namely -2.86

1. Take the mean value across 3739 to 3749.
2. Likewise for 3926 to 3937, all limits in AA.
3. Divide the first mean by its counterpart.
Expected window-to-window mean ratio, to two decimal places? 1.03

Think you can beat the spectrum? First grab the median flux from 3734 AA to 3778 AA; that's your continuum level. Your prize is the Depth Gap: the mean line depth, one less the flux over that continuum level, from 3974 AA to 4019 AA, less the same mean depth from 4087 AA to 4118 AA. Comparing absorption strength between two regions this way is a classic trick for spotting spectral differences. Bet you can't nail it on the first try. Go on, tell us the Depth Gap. -0.10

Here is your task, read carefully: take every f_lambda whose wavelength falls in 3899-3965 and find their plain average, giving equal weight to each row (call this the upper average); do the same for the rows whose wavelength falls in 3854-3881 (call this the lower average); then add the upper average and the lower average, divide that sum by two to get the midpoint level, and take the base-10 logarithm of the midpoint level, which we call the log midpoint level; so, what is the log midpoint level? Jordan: 1.14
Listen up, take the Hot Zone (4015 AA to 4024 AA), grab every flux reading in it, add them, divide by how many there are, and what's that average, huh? 13.7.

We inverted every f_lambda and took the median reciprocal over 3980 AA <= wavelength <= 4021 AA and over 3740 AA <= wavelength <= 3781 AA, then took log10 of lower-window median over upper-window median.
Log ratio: 0.06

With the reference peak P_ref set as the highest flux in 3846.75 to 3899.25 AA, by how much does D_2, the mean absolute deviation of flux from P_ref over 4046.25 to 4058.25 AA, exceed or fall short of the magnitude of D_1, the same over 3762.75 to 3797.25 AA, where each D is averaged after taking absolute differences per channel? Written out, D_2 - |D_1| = -1.1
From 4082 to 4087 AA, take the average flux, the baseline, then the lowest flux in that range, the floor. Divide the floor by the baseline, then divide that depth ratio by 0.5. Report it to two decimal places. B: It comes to 1.73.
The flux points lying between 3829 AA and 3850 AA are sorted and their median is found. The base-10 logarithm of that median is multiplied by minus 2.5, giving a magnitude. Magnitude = -2.72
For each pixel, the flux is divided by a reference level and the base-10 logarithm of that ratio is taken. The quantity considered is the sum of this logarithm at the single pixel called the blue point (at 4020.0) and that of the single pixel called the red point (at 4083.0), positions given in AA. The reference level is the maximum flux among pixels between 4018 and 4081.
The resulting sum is -0.19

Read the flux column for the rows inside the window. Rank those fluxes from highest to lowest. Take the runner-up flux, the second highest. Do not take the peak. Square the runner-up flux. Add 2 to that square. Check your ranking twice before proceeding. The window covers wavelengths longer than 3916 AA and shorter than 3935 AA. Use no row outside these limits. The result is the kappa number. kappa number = 195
